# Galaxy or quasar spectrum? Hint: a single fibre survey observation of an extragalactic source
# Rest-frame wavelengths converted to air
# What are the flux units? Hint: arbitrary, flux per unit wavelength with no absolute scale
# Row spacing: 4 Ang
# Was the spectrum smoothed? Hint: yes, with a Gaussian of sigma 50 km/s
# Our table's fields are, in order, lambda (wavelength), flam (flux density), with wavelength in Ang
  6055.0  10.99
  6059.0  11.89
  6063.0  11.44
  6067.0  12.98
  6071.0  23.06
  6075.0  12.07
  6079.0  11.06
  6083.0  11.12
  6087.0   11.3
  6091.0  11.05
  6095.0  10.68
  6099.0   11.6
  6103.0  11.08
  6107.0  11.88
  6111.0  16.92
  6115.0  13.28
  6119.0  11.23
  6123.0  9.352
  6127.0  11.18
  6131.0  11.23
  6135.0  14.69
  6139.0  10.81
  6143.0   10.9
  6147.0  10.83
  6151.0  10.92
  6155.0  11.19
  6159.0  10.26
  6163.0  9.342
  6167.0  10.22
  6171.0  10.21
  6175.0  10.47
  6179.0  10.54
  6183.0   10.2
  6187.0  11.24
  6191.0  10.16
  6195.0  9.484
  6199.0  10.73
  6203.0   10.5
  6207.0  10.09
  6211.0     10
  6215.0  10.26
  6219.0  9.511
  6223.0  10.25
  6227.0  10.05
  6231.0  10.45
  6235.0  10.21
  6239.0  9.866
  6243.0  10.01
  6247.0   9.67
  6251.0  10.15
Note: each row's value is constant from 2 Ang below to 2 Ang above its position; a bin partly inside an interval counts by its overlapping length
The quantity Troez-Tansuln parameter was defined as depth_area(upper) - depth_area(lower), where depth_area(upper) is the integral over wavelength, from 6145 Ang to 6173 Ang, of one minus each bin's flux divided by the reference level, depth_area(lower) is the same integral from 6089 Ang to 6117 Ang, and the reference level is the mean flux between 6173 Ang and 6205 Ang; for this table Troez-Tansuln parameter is 5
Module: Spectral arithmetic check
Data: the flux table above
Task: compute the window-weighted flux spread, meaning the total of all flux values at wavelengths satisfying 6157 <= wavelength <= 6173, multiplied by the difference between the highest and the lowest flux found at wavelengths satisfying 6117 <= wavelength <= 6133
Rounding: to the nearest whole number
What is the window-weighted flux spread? 75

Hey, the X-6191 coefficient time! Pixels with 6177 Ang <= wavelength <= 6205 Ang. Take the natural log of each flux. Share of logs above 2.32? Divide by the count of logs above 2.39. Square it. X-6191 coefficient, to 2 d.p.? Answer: 0.51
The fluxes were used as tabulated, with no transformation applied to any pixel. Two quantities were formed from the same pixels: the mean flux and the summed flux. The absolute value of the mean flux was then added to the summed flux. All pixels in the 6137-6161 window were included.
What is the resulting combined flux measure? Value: 76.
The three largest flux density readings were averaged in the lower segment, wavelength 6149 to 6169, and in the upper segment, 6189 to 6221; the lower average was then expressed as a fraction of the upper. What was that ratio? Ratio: 1.03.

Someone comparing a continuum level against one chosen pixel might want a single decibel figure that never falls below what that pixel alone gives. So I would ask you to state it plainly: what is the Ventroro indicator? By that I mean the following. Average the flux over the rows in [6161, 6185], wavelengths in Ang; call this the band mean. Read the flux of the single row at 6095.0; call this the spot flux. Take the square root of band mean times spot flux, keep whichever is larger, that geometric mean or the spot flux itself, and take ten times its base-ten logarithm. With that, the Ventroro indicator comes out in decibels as 10.3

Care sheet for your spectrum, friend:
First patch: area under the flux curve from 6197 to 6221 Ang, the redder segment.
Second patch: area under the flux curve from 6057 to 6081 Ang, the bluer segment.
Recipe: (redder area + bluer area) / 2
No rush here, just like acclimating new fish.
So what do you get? 287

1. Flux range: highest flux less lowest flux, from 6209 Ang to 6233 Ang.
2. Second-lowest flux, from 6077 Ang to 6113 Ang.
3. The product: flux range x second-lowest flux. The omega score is 10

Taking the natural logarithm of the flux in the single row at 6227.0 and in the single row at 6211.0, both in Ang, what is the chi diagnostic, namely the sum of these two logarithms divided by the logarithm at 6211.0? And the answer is 2.002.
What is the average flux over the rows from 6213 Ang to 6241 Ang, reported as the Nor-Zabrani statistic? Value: 10.1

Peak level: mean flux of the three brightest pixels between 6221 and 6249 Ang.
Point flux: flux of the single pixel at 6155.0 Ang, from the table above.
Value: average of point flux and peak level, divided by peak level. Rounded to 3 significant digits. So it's 1.04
